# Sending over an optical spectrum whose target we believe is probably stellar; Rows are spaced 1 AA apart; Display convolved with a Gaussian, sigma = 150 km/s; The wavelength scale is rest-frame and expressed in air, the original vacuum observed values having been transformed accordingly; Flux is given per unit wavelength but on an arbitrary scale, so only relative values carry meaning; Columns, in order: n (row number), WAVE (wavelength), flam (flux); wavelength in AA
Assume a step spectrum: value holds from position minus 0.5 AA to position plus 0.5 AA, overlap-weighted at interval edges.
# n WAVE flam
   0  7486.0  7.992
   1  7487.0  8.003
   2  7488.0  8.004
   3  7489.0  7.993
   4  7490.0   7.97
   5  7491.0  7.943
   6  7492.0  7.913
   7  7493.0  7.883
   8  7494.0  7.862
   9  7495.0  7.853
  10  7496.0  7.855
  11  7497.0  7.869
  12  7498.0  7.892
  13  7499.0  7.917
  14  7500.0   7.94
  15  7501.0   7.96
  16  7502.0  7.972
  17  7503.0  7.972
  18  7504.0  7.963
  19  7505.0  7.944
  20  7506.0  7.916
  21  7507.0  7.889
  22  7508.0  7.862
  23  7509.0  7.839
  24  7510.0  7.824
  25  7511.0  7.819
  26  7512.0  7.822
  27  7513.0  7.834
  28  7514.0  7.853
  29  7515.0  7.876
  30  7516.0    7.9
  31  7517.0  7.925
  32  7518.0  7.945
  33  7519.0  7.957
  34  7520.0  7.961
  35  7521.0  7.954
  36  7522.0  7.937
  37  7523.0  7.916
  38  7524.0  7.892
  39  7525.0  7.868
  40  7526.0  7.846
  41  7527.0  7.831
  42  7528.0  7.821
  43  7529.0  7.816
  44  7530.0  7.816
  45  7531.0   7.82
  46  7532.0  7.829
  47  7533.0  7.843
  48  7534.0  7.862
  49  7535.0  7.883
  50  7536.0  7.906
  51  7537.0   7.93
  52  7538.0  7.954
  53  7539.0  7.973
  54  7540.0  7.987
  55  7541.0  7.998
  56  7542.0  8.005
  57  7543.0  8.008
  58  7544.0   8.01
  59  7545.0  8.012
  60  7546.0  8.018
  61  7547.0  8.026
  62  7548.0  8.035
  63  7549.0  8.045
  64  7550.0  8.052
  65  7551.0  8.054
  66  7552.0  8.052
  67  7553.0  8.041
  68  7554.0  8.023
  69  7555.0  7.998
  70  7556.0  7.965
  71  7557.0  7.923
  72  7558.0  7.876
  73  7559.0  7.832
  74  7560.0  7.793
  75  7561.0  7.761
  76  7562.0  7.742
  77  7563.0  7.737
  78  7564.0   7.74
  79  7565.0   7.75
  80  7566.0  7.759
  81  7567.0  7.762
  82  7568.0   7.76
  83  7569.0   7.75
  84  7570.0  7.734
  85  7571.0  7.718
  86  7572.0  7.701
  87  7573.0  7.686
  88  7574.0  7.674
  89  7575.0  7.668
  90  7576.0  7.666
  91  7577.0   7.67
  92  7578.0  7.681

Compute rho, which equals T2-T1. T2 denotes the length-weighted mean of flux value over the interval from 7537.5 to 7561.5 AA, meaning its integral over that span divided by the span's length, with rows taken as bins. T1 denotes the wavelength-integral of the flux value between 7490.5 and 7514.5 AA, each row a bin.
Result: -181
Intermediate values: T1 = 189.4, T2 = 7.98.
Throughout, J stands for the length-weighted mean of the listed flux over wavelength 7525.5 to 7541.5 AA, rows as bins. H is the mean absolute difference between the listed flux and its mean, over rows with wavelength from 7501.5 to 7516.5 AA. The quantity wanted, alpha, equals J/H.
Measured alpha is 166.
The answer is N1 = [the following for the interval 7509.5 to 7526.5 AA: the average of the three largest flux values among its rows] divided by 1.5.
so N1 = 5.30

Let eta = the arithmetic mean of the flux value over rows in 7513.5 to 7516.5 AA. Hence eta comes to 7.88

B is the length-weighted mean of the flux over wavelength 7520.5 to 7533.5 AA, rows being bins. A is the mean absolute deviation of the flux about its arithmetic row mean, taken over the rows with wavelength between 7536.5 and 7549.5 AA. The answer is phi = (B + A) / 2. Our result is 3.94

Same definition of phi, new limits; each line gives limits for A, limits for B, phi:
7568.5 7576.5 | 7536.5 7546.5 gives 4.01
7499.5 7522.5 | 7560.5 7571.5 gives 3.90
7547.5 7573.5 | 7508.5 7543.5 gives 4.01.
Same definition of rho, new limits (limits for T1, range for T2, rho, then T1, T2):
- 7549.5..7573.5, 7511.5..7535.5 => -180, 188.2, 7.88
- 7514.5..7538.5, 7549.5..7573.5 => -181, 189.3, 7.84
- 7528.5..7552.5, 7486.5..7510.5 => -183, 190.9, 7.92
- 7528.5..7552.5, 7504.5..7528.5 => -183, 190.9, 7.88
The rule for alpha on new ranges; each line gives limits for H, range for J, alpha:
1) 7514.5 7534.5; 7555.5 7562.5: 170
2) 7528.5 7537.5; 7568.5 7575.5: 221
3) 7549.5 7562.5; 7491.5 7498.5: 77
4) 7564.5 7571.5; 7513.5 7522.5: 643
